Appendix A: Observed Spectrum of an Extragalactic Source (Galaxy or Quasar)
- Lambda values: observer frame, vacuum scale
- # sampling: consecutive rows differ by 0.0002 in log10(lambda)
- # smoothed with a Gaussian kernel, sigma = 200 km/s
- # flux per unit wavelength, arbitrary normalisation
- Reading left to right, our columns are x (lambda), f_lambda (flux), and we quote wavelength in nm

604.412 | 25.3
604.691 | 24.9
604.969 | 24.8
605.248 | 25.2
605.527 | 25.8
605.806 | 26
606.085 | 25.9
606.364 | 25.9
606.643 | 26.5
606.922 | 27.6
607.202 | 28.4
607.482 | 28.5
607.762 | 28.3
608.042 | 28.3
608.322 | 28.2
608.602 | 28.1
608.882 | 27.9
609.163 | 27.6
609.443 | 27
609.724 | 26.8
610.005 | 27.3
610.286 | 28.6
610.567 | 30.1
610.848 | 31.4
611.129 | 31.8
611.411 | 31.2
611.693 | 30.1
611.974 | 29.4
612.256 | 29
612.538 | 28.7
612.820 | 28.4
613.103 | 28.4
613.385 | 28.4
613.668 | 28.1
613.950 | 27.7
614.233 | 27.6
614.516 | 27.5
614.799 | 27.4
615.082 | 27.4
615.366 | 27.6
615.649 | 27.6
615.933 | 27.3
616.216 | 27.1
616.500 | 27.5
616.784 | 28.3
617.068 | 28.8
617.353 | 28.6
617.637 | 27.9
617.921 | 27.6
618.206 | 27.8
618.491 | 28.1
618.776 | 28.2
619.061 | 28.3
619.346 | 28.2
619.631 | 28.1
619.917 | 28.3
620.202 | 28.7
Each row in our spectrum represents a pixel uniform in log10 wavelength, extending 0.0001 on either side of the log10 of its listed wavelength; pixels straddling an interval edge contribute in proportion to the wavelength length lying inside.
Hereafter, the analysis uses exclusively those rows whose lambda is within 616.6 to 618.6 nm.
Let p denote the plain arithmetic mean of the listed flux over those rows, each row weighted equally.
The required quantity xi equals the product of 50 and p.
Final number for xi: 1408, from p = 28.2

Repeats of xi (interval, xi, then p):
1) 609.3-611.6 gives 1464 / 29.3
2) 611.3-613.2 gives 1466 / 29.3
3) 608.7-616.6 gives 1419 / 28.4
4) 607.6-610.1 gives 1386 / 27.7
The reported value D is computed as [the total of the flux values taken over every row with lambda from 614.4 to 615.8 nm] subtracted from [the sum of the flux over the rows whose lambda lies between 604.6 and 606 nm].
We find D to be -11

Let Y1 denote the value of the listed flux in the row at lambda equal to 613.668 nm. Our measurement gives 28.1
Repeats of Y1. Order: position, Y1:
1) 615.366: 27.6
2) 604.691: 24.9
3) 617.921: 27.6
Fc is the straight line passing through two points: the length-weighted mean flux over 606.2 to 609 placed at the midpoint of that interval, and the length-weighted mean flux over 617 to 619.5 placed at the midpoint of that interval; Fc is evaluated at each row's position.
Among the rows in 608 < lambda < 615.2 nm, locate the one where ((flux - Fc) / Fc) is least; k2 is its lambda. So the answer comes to 609.724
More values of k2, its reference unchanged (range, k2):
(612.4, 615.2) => 615.082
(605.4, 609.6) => 605.527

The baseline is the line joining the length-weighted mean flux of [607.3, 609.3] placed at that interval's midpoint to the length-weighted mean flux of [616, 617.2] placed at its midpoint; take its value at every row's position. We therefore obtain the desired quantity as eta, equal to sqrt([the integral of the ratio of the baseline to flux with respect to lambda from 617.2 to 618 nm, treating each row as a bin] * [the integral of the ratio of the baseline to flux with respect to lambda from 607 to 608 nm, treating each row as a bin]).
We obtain 0.89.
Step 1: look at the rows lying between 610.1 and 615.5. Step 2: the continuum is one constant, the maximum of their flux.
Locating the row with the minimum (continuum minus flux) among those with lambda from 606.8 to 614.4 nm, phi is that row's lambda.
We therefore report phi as 611.129 nm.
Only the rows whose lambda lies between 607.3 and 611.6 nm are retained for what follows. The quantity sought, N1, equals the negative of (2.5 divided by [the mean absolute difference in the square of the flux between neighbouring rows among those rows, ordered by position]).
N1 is -0.082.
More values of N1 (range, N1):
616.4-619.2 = -0.125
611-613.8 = -0.102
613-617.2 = -0.185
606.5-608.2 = -0.103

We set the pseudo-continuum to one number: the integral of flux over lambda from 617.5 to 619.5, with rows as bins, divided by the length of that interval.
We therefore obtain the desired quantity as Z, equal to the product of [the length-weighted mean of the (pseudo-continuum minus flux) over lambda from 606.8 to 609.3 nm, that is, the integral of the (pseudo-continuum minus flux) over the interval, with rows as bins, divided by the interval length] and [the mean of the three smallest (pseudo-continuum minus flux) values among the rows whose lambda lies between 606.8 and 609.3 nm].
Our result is 0.03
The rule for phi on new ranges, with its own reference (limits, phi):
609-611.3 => 611.129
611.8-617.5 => 611.974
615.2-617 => 616.784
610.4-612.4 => 611.129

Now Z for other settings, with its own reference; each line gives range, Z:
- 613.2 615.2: -0.01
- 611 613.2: 4.88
